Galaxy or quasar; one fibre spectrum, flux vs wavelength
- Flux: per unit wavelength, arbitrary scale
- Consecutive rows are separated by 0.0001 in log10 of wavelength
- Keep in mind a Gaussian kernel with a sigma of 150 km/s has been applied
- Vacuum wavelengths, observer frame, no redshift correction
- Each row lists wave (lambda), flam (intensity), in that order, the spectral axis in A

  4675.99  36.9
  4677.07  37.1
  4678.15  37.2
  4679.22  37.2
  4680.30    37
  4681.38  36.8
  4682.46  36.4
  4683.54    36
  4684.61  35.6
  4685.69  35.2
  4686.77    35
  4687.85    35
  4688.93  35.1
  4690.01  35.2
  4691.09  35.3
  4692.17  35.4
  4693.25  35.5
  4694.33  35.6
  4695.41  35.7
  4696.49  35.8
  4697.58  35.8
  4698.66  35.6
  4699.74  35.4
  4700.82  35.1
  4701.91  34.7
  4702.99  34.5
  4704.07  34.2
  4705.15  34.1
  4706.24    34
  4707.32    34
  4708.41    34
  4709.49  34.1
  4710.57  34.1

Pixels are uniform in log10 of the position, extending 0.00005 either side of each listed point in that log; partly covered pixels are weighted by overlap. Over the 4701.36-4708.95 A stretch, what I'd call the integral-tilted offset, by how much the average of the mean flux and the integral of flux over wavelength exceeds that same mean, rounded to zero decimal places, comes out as 113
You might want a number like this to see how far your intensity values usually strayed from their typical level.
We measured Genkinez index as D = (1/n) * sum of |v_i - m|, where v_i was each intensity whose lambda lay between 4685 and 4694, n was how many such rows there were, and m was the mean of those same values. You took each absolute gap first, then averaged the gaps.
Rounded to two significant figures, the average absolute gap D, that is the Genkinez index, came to 0.14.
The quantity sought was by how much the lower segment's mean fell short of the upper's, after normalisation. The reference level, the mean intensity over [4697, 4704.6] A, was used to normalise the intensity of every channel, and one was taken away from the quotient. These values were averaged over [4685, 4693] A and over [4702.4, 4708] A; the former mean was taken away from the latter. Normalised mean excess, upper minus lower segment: -0.029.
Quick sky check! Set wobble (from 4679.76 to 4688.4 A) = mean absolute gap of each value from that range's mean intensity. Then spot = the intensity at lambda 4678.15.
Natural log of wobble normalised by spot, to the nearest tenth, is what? -4.0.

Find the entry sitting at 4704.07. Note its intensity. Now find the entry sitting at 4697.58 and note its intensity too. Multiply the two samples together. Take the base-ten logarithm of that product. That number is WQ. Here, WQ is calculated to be 3.09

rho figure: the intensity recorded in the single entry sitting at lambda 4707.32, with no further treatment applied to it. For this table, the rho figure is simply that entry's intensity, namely 34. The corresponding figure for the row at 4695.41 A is 35.7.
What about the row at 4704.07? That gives 34.2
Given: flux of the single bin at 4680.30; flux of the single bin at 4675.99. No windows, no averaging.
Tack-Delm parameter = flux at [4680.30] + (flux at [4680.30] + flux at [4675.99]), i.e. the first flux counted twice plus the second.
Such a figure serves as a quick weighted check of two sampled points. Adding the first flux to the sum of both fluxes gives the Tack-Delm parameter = 111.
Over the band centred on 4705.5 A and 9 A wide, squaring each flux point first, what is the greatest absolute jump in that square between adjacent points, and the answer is 21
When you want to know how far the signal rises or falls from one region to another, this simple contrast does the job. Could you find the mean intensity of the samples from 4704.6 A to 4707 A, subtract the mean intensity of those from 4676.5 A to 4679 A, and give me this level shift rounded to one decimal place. -3.1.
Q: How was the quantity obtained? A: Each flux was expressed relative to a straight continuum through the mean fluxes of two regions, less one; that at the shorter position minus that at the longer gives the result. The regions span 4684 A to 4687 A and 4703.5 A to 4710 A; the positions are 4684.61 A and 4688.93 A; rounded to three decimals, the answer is 0.007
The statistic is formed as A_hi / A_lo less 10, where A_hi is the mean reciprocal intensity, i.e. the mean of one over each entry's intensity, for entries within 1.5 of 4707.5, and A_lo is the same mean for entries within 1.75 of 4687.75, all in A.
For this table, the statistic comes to -8.97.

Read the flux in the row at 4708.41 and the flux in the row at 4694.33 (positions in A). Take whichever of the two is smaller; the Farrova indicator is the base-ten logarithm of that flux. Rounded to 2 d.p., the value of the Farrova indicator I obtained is 1.53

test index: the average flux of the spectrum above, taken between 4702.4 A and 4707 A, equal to 34.2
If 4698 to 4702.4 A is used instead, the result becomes 35.2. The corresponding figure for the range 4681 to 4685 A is 36.2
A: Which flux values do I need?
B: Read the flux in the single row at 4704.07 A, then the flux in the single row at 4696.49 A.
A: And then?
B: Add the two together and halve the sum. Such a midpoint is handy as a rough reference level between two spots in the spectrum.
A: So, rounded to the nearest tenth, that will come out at 35.0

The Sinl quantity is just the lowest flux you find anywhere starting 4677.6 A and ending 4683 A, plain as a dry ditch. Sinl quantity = 36.4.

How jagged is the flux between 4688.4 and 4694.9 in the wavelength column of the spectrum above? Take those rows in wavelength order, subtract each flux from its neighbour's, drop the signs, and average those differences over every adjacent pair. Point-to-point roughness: 0.10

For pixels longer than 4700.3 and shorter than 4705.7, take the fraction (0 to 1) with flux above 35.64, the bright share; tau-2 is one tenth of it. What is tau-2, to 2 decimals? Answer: 0.00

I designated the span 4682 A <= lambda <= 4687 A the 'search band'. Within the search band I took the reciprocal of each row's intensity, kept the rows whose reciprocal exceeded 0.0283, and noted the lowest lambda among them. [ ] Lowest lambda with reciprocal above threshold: 4685.69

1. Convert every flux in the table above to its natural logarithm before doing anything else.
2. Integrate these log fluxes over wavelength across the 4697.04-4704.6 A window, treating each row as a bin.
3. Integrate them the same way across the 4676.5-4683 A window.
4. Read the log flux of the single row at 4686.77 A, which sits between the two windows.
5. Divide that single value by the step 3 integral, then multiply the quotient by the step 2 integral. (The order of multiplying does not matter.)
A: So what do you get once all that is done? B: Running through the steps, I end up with 4.1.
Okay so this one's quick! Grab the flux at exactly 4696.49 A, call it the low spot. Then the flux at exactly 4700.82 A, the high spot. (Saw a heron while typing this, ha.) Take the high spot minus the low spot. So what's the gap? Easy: -0.7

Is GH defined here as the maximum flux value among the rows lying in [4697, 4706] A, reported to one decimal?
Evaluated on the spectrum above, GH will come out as 35.8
